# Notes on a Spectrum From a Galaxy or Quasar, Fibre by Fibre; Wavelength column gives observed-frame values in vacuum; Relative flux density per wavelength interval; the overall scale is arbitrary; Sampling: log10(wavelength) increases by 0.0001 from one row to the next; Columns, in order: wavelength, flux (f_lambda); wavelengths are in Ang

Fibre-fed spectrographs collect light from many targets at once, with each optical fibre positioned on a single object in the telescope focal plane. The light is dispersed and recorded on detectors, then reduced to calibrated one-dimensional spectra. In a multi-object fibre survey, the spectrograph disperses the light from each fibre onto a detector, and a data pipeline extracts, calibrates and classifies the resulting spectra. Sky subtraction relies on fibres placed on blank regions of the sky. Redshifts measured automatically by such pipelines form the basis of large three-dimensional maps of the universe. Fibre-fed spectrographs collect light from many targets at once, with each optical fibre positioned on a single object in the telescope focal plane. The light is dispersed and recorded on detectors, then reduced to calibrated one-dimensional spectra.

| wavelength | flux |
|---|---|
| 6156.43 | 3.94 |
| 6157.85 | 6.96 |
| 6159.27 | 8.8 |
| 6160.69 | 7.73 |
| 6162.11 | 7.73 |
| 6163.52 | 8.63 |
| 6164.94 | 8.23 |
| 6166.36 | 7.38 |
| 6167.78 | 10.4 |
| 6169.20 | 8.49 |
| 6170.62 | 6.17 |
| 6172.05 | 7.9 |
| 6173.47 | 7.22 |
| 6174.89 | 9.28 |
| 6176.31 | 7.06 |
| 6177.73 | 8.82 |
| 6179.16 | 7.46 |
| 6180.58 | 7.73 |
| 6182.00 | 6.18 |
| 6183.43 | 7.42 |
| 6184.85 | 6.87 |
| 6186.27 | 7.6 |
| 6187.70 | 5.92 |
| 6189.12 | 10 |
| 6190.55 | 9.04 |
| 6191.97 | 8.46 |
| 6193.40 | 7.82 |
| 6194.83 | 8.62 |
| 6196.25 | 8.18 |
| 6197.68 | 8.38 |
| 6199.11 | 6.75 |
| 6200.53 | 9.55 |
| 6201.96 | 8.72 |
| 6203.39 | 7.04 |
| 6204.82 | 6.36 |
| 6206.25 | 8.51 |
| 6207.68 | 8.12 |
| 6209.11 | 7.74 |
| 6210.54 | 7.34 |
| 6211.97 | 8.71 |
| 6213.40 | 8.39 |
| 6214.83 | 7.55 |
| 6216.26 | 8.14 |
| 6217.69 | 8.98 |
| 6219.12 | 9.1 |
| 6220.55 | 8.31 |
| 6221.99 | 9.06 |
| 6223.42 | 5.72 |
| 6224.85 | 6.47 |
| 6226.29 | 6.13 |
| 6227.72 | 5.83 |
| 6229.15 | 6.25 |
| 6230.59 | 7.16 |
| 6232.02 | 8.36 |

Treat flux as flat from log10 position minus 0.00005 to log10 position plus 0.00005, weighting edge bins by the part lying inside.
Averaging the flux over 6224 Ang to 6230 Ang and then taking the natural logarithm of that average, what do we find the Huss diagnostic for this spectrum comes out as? 1.82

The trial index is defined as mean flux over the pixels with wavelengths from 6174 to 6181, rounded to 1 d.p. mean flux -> 8.1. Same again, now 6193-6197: 8.2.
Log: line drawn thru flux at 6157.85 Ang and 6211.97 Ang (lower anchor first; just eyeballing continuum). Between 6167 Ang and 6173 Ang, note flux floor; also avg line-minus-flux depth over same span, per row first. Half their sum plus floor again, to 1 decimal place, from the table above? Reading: 8.8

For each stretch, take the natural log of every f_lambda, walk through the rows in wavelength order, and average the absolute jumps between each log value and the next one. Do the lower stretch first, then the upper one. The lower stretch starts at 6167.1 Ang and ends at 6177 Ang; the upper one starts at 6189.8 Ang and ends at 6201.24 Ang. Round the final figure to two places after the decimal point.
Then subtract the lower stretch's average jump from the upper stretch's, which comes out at -0.10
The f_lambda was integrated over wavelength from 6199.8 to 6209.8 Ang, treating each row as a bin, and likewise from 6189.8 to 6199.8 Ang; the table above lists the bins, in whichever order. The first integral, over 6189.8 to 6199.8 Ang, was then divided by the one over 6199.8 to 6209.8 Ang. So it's 1.02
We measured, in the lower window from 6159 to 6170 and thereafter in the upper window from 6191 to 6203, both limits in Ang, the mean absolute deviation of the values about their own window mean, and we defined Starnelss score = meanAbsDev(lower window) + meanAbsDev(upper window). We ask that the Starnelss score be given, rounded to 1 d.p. 1.2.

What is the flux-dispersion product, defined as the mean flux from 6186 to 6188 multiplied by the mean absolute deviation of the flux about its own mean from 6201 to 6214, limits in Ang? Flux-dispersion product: 4.6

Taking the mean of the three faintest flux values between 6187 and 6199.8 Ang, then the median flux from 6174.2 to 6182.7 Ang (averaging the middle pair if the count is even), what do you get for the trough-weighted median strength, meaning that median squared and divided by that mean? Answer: 8.4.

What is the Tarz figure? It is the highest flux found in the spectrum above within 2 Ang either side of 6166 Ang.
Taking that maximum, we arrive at 10.4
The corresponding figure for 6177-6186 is 8.82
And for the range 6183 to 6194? 10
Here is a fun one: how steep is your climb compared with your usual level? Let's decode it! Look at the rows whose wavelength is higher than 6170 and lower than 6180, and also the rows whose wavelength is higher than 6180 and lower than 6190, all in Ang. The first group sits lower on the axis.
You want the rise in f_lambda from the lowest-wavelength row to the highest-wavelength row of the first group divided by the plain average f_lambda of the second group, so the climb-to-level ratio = 0.17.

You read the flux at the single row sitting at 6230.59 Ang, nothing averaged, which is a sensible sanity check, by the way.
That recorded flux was 7.16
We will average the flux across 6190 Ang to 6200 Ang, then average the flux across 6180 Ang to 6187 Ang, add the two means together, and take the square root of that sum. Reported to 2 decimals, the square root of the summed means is 3.92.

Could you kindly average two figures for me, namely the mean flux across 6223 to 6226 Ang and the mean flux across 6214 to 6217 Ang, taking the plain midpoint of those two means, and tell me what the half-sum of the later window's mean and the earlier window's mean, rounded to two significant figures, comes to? 7.0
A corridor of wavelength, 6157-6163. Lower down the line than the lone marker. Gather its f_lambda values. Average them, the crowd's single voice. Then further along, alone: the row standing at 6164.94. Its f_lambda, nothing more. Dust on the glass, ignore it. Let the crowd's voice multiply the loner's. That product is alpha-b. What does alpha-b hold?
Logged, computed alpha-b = 64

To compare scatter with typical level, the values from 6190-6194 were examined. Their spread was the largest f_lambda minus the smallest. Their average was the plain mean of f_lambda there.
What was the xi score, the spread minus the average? -7.2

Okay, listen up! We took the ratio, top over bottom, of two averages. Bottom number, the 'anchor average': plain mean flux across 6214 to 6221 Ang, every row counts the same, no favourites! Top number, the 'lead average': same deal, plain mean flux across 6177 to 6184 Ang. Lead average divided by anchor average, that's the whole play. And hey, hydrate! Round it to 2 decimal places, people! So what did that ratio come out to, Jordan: 0.89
